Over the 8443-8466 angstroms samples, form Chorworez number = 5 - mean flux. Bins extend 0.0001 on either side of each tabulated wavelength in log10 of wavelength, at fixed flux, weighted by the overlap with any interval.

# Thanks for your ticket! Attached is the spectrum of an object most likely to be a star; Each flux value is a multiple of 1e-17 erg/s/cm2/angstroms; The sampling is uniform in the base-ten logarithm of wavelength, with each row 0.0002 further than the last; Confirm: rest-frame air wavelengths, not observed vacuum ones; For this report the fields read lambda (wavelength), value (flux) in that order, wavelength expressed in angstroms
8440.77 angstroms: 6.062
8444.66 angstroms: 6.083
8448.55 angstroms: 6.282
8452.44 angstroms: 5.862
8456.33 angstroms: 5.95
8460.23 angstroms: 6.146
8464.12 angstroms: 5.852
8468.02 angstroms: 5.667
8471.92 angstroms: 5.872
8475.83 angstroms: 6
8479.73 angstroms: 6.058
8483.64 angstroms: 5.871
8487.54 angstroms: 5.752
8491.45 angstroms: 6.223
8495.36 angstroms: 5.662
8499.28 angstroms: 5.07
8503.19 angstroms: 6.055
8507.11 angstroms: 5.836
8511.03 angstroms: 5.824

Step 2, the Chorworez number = -1.03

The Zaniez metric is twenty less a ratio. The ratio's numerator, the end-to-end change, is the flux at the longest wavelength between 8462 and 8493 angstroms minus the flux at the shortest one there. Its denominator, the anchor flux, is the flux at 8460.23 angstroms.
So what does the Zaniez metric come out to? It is 19.9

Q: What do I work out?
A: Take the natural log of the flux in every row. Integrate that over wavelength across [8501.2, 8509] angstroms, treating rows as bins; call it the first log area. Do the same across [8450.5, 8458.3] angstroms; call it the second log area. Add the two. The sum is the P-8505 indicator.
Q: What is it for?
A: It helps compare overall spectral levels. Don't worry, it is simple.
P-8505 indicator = 27.8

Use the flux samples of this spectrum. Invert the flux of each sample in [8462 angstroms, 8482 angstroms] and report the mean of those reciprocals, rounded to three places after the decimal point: 0.170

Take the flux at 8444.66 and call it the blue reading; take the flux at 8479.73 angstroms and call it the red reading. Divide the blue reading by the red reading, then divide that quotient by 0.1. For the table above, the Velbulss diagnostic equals 10.0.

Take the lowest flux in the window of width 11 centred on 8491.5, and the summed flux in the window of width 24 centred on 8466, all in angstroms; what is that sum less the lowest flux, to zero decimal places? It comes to 30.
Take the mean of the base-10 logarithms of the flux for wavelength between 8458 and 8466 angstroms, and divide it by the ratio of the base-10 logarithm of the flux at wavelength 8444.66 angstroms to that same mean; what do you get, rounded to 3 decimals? 0.772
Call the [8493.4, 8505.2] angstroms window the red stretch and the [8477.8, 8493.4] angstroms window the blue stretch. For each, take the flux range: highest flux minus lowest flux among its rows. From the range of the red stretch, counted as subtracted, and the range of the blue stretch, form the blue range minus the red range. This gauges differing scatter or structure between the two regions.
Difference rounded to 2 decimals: -0.51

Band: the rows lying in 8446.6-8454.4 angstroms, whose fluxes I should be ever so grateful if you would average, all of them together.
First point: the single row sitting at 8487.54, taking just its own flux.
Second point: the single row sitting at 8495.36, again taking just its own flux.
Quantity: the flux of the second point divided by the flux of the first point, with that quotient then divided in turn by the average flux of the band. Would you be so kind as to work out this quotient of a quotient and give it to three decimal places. 0.162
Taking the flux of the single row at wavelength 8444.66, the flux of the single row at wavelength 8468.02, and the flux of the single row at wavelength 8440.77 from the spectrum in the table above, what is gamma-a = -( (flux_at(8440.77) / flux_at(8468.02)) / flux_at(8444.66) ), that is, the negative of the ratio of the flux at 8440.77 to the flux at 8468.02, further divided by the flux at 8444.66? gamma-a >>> -0.176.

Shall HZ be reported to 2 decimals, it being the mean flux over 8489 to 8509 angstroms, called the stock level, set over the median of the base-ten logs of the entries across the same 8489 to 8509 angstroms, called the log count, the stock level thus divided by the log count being 7.53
